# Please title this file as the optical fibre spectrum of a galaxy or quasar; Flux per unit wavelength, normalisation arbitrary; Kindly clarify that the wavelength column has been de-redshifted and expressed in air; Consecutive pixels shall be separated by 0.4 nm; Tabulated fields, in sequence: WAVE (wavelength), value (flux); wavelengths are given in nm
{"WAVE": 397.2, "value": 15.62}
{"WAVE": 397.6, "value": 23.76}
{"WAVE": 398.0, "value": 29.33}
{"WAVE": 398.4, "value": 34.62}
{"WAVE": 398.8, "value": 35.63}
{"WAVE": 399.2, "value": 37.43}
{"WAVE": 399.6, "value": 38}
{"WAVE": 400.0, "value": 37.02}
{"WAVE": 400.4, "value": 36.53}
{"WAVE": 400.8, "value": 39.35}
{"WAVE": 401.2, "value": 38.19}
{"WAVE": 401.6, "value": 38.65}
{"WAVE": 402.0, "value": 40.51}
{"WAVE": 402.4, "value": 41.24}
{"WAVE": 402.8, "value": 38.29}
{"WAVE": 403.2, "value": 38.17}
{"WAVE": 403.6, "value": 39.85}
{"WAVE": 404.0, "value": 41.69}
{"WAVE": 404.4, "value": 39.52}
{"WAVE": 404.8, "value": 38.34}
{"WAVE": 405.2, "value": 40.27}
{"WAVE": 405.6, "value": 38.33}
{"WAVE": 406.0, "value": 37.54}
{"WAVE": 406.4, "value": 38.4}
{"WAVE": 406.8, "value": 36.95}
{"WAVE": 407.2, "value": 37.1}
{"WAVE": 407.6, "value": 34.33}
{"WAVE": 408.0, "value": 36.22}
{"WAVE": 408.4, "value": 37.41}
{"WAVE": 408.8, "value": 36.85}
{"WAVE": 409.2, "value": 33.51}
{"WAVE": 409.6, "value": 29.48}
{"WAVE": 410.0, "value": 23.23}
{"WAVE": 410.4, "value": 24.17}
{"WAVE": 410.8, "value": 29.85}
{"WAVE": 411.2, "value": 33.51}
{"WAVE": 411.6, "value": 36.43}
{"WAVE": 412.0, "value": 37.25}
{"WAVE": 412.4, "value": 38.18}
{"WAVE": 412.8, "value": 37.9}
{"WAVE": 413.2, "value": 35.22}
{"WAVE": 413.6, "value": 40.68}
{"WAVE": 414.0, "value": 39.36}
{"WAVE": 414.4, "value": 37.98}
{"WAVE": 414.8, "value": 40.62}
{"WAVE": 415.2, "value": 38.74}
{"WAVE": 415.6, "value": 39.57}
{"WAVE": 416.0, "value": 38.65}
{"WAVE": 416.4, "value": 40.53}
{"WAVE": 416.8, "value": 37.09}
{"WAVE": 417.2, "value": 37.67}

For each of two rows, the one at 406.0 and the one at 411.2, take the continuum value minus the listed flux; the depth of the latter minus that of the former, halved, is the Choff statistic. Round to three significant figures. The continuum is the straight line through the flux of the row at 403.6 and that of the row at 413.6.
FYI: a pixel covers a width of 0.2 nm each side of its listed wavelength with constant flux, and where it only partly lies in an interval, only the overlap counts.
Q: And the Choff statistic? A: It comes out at 2.23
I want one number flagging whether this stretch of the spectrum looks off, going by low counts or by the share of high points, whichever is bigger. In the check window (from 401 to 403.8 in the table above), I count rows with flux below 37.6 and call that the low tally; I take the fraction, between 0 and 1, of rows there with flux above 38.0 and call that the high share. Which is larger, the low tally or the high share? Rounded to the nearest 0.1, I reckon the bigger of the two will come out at 1.0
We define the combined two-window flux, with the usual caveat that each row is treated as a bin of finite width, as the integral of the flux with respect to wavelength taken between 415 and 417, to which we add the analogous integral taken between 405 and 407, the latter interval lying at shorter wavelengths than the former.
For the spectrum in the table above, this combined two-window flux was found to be 154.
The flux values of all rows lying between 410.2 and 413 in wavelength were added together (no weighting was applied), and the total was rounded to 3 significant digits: 237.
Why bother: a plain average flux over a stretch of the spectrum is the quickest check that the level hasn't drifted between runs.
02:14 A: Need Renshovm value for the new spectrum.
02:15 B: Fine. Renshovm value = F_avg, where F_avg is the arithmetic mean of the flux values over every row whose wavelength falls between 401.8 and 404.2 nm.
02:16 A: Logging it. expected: 40.0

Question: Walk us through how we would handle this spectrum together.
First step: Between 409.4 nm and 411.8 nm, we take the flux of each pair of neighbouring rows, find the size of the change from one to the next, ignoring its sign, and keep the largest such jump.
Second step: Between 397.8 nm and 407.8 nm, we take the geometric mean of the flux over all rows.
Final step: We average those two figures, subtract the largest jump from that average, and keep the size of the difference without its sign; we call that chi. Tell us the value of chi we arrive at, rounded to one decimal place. 15.7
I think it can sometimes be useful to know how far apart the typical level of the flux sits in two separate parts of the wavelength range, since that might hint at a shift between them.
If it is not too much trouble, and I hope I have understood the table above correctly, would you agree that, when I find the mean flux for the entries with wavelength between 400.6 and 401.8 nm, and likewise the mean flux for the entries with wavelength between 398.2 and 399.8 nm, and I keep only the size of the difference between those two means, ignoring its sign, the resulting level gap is 2.3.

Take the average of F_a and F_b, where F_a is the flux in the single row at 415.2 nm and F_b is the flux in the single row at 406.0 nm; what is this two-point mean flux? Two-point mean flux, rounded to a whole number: 38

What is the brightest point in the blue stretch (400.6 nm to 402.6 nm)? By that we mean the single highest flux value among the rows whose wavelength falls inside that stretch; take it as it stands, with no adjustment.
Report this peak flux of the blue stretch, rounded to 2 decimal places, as 41.24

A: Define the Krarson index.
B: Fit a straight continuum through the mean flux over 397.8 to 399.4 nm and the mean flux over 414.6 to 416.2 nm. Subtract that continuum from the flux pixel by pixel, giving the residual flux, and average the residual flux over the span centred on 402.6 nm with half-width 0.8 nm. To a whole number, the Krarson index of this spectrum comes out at 4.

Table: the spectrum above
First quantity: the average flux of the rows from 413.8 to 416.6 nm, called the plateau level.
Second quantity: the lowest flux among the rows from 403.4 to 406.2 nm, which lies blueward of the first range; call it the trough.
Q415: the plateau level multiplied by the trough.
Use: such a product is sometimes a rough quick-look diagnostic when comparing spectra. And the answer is 1477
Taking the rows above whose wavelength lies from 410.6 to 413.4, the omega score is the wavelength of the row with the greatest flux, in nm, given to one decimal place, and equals 412.4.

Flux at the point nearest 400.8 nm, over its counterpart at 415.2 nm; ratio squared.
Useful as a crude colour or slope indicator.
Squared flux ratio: 1.03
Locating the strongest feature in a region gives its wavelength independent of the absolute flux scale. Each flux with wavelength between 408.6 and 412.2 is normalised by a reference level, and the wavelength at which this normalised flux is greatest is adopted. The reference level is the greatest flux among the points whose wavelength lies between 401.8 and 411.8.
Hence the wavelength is 412.0 nm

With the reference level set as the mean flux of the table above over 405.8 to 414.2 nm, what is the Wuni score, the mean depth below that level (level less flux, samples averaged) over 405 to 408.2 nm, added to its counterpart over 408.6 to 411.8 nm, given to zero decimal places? 2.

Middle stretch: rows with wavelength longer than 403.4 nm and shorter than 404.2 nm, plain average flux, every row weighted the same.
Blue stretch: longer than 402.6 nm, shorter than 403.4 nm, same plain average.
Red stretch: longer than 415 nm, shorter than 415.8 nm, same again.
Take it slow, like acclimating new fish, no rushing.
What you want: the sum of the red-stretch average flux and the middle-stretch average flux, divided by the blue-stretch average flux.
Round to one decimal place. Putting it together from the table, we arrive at 2.1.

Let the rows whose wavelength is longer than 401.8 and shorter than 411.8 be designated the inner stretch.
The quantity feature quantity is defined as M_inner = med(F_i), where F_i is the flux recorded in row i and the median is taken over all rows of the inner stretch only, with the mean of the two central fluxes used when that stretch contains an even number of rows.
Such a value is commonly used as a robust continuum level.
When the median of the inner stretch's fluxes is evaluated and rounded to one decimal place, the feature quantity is 37.4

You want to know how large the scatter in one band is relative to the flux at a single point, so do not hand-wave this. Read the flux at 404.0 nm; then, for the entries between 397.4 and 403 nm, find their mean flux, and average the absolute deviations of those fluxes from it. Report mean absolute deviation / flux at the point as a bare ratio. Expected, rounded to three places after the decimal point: 0.075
